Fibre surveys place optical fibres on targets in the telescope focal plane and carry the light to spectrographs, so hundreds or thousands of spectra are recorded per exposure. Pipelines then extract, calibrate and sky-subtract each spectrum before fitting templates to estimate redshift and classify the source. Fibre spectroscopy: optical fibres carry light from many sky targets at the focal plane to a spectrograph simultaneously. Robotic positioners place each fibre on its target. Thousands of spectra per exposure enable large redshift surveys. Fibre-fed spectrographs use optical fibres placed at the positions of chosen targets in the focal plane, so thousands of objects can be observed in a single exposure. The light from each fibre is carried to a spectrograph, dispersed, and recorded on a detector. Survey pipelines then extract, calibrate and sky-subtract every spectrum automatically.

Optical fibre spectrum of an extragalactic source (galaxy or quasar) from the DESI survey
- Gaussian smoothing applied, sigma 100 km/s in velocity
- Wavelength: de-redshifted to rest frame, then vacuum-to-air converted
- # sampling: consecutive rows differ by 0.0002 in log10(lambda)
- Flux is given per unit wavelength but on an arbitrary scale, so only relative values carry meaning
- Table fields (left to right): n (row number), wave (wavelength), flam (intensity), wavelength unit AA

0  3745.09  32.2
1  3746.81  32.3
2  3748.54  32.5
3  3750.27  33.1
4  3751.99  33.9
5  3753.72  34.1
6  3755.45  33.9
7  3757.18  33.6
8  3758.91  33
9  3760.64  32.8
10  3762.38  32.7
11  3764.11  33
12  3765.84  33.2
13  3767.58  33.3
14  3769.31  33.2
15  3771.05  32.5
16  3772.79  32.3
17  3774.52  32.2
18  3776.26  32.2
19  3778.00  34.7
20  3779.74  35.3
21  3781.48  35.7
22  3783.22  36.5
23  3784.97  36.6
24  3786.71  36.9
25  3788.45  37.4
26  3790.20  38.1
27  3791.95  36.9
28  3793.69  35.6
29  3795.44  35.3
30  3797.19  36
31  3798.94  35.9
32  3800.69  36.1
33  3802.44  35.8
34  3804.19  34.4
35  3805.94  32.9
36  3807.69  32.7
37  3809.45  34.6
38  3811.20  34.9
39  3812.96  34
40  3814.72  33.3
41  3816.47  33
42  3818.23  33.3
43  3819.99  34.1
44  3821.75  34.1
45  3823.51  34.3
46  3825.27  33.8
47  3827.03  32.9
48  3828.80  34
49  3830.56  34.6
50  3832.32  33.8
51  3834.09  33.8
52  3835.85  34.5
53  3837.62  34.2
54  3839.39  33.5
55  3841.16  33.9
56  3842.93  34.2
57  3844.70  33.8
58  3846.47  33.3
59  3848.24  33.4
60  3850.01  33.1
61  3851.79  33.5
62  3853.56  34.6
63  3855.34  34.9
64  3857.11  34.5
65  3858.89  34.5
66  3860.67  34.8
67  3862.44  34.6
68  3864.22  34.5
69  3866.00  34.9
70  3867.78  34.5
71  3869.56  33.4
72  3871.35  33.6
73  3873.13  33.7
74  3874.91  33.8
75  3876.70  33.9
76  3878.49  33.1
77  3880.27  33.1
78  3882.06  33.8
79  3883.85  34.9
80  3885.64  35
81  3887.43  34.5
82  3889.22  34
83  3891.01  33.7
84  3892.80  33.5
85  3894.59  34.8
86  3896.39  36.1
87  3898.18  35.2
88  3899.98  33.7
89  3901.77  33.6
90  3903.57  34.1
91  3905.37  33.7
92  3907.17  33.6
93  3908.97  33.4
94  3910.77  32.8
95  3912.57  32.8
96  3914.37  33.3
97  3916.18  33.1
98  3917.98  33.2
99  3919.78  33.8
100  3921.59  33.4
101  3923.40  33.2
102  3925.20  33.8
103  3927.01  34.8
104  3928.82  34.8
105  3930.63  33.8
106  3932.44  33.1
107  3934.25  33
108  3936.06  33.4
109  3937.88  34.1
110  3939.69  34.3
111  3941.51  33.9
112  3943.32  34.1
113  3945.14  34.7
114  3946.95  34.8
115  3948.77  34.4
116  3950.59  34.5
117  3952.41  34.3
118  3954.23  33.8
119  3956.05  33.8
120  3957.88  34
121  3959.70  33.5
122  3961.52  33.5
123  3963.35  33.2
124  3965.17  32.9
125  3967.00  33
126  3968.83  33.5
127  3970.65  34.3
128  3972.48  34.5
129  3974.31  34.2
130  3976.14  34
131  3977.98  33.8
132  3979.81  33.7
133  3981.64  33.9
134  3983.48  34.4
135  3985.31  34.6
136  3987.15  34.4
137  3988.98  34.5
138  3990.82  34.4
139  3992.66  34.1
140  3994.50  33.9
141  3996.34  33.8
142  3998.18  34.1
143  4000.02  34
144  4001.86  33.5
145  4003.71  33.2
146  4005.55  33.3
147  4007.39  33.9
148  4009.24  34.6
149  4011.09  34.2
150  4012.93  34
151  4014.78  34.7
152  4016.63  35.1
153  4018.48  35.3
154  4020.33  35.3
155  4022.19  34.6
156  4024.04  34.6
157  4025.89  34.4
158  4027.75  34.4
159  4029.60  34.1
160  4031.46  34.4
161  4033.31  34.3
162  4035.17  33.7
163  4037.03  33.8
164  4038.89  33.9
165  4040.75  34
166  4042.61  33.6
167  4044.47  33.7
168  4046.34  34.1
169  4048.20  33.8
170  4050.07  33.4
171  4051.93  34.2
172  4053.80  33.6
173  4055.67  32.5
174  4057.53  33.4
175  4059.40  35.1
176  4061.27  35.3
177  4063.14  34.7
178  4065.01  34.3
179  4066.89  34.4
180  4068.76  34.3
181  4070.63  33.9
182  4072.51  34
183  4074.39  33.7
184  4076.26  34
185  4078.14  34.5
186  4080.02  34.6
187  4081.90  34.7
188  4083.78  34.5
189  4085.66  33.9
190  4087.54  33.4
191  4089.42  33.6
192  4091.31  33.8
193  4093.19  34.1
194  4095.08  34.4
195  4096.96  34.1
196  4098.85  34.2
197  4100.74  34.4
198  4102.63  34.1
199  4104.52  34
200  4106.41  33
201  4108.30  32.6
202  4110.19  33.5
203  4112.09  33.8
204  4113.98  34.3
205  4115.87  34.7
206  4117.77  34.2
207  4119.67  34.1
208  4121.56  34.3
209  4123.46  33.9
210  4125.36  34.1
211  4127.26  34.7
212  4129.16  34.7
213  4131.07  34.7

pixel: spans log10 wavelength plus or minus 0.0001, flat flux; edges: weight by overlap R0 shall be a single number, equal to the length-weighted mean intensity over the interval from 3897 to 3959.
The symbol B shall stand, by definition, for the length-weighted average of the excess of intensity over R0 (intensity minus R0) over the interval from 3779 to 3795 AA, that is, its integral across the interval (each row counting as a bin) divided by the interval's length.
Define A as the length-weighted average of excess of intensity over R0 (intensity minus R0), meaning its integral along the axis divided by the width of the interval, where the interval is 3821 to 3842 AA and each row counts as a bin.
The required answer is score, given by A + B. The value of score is 2.8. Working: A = 0.11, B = 2.7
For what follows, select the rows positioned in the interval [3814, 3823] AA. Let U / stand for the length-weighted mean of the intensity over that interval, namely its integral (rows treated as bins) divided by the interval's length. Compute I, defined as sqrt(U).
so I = 5.80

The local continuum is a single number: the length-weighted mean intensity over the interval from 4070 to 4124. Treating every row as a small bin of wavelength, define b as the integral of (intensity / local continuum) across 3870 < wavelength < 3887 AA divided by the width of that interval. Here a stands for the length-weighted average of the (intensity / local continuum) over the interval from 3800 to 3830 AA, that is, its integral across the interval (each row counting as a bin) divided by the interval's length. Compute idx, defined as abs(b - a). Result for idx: 0.004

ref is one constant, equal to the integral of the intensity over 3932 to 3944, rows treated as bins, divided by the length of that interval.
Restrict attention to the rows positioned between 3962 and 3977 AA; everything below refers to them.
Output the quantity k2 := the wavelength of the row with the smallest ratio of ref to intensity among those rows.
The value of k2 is 3972.48 AA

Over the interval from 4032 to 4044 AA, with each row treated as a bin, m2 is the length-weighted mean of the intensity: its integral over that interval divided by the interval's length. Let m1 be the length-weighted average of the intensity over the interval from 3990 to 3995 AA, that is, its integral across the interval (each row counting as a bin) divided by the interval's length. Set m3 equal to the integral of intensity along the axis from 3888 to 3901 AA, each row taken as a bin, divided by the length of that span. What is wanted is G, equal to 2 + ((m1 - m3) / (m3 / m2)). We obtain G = 1.69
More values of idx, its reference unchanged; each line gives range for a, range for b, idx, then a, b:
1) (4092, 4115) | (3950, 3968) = 0.008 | 0.996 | 0.99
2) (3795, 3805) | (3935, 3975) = 0.049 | 1.047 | 1.00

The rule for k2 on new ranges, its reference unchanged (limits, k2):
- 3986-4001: 3988.98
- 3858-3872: 3866.00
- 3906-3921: 3919.78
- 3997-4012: 4009.24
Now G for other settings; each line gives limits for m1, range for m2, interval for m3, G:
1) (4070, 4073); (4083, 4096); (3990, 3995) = 1.76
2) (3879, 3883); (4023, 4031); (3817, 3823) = 1.65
